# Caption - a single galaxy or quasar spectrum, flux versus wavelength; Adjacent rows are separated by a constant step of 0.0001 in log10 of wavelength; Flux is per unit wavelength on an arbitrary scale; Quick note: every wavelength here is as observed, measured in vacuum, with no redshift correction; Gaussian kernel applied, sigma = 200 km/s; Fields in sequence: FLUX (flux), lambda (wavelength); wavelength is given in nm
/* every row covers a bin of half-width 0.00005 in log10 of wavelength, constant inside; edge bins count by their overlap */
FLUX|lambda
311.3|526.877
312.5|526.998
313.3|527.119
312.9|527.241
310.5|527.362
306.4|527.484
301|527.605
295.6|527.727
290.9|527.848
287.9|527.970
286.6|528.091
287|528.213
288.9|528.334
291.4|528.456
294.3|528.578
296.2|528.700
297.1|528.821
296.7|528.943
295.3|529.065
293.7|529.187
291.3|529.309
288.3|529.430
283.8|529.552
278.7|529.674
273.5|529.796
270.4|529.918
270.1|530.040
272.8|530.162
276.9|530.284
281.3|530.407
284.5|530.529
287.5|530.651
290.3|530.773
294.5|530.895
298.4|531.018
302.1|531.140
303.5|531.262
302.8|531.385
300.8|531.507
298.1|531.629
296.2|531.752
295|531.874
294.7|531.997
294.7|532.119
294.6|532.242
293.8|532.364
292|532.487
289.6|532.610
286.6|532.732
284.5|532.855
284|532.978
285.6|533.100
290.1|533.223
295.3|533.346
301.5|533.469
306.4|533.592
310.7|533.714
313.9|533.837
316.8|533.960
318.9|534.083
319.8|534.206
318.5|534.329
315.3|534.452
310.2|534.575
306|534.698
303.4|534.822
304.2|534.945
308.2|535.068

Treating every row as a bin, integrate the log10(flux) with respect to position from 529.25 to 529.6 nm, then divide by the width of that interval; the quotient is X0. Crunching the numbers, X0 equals 2.46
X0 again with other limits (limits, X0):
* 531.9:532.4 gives 2.47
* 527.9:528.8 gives 2.46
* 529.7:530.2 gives 2.44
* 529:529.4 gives 2.47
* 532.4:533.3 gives 2.46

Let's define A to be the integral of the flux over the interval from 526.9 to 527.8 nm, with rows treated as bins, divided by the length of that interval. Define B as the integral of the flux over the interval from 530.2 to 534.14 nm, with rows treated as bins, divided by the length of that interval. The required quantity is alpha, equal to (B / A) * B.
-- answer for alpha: 284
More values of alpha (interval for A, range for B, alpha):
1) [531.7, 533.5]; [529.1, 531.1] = 276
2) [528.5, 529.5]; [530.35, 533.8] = 295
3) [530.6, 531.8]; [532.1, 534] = 295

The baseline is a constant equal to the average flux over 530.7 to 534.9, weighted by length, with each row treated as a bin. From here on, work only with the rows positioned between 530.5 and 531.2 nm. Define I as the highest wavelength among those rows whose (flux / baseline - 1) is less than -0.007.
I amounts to 530.895 nm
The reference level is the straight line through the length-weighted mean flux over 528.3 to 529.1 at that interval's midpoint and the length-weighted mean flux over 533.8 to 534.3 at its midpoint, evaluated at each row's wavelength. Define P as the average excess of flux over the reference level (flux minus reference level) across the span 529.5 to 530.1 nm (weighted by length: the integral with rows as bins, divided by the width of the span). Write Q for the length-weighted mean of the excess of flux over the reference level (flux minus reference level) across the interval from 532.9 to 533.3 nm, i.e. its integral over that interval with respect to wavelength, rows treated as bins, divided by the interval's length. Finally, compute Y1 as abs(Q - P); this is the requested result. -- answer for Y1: 3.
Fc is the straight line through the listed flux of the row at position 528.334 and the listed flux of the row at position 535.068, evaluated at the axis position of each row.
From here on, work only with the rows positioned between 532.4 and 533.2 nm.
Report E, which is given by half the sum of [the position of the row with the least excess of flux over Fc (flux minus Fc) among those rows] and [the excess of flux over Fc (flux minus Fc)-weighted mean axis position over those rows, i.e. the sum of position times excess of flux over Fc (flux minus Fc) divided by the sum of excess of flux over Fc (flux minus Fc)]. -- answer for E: 532.91 nm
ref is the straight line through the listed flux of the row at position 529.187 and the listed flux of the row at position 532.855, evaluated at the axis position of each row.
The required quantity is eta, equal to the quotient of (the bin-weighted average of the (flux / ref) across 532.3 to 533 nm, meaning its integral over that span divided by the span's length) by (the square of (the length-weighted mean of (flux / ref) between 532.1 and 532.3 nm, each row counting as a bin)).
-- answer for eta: 0.96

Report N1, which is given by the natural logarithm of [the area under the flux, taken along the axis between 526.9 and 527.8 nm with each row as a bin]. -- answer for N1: 5.62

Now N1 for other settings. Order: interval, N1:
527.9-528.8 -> 5.57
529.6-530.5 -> 5.51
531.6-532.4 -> 5.46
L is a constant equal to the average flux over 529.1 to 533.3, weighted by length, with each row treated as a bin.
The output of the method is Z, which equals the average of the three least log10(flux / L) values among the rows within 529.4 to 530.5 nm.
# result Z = -0.028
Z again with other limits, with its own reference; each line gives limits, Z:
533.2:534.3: 0.010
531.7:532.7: 0.004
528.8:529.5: 0.003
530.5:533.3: -0.007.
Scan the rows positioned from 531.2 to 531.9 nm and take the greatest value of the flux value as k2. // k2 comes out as 303.5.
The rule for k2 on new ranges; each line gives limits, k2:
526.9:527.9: 313.3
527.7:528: 295.6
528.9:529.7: 296.7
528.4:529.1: 297.1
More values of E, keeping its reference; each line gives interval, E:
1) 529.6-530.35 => 530.02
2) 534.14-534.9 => 534.54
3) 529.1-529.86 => 529.75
